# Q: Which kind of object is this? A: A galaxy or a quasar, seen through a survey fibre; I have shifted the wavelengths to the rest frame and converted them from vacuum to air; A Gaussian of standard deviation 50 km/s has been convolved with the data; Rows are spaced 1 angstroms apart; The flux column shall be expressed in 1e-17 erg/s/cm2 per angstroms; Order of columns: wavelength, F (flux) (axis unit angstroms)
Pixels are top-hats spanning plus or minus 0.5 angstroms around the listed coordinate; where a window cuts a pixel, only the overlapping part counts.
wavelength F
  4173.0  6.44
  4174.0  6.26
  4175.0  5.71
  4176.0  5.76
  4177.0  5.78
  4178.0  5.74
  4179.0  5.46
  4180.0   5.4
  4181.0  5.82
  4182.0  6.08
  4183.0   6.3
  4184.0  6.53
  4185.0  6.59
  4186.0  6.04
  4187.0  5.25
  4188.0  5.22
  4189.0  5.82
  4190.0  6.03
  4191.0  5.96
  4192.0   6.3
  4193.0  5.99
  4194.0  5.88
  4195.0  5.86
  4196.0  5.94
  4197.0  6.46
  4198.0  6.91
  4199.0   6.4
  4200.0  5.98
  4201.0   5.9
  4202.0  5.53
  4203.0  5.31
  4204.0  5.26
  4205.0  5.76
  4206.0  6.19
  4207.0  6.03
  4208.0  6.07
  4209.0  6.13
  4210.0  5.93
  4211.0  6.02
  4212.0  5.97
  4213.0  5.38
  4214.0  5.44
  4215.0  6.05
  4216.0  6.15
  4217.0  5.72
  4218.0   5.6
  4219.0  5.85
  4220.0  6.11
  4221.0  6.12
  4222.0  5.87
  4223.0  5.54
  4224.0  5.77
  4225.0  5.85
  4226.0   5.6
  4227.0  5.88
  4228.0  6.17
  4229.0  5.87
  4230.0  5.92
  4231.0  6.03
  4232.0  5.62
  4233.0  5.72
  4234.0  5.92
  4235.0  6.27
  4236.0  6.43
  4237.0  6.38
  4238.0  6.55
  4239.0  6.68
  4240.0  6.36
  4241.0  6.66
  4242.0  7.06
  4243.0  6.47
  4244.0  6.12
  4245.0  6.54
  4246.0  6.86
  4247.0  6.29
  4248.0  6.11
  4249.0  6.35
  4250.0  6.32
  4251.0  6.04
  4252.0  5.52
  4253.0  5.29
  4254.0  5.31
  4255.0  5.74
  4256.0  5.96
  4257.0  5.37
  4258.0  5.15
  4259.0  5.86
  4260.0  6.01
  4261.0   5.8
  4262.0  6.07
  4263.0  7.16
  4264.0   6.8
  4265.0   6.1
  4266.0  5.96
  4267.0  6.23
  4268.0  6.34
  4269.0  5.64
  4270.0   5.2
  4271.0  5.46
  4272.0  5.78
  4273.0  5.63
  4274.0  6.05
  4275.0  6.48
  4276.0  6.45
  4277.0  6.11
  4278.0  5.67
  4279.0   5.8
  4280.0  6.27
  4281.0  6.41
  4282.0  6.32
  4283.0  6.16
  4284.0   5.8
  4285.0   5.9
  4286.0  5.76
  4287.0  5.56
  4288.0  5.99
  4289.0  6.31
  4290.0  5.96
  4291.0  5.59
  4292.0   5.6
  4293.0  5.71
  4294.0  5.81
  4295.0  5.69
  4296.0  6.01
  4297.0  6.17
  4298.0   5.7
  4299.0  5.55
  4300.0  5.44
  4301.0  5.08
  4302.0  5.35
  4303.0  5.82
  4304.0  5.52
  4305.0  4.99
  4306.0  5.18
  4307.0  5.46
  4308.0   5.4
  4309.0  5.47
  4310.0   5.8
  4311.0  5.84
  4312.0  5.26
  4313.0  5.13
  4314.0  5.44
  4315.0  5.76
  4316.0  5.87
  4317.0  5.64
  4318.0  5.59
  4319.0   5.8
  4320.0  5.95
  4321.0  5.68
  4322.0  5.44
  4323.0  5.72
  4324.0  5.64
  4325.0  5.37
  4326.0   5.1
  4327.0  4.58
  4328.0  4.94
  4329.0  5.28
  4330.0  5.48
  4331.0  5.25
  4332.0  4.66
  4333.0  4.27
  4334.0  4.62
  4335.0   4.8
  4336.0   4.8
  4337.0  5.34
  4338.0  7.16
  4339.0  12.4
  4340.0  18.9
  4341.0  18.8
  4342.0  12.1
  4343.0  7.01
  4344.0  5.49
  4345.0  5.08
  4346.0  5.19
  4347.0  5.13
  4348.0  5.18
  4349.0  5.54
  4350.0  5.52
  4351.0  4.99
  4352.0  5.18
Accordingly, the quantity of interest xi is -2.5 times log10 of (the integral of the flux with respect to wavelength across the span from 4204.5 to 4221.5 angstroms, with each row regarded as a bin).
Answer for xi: -5.0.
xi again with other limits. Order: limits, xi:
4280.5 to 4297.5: -5.0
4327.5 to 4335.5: -4.0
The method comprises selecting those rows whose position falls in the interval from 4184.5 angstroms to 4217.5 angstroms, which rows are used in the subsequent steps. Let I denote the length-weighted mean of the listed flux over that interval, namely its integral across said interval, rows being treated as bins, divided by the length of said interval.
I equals 5.92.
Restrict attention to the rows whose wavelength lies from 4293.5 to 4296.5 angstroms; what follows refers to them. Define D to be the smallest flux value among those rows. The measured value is 5.69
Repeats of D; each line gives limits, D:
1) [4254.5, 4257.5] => 5.37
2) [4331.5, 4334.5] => 4.27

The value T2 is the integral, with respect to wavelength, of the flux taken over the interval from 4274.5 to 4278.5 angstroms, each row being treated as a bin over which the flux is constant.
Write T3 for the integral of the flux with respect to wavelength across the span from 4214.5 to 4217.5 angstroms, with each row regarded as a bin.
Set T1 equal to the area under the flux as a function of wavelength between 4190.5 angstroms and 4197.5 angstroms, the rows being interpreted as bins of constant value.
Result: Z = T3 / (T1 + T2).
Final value 0.3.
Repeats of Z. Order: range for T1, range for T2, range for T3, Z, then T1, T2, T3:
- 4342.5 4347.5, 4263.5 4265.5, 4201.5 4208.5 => 1.0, 28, 13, 40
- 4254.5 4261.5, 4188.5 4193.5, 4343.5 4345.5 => 0.2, 40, 30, 11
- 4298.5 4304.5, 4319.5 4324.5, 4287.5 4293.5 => 0.6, 33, 28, 35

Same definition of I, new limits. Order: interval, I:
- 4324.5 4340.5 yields 6.43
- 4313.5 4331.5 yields 5.47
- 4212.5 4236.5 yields 5.87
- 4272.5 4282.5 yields 6.12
